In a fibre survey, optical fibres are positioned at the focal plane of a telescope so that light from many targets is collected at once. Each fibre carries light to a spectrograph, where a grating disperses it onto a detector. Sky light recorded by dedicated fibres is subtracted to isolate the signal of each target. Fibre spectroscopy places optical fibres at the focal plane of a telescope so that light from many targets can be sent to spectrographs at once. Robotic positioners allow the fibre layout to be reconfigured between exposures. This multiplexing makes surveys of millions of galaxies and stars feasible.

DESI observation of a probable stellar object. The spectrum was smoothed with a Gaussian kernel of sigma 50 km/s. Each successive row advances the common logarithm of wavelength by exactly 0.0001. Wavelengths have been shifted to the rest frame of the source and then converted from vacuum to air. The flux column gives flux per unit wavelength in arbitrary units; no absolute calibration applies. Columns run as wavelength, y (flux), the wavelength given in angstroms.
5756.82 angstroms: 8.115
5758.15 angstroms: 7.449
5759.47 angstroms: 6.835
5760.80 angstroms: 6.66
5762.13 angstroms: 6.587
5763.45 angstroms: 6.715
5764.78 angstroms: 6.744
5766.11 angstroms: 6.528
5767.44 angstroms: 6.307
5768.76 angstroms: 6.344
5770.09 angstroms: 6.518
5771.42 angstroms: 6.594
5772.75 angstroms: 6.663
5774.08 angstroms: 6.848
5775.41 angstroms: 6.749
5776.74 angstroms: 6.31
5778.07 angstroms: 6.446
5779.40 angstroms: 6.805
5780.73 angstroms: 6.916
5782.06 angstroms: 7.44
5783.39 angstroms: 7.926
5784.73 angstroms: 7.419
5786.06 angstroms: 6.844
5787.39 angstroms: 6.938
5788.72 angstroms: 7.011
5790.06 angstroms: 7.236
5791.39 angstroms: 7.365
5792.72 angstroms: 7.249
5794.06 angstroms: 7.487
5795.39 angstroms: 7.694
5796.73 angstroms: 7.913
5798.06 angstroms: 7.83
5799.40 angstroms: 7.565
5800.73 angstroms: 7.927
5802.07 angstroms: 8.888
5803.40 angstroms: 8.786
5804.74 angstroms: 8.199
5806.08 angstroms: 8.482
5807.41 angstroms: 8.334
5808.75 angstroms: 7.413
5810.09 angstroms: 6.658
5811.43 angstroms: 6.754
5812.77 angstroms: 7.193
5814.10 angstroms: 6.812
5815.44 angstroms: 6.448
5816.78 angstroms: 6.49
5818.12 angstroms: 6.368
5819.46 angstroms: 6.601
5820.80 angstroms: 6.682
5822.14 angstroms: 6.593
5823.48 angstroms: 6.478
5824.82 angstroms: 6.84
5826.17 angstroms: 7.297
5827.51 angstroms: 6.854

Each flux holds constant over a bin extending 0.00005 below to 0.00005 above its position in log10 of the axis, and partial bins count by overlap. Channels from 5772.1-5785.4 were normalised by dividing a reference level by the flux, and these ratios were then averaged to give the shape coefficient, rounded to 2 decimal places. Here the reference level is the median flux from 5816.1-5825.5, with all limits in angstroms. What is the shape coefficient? 0.95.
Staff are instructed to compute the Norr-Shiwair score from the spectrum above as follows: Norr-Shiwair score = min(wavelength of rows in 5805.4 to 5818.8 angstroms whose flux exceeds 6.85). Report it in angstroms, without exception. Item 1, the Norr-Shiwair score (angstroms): 5806.08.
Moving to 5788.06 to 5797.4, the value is 5788.72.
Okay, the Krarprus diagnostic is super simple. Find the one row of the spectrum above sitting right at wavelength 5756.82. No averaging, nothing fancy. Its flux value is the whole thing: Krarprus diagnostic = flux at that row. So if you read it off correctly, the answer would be 8.115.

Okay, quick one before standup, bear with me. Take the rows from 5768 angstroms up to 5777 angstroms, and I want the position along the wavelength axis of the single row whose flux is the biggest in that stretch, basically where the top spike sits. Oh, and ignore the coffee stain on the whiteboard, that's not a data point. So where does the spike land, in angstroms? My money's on 5774.08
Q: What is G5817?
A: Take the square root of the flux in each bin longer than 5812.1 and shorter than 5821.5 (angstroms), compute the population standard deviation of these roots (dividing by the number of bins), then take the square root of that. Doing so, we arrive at 0.22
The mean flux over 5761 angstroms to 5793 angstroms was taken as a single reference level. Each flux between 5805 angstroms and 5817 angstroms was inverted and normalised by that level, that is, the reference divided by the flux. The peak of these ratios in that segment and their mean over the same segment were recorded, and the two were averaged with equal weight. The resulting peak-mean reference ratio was 1.01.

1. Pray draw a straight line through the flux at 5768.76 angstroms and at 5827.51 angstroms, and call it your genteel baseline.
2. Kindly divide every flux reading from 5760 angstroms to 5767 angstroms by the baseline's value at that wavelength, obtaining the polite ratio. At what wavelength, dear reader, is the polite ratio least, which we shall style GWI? 5766.11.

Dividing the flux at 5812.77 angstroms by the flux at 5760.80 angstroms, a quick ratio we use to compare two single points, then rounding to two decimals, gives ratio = 1.08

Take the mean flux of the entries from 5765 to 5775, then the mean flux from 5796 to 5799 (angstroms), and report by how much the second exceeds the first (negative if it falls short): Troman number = 1.3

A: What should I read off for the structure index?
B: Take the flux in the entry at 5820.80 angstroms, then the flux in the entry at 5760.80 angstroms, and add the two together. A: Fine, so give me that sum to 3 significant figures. 13.3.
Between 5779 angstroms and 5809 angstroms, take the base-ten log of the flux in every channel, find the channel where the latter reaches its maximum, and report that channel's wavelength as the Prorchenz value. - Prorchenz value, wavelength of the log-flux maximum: 5802.07 angstroms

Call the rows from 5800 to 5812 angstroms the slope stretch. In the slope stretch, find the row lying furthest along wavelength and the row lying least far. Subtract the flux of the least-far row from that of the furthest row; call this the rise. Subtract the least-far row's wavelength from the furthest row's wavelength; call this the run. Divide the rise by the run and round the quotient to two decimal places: -0.11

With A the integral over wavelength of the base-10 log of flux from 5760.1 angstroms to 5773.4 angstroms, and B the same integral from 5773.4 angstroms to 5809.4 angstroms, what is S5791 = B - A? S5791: 21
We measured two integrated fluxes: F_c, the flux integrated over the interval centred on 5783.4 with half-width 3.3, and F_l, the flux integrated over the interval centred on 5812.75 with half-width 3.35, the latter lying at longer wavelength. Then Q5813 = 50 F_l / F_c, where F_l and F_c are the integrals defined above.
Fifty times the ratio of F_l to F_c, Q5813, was 47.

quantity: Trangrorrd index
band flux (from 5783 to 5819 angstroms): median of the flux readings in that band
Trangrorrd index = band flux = 7.41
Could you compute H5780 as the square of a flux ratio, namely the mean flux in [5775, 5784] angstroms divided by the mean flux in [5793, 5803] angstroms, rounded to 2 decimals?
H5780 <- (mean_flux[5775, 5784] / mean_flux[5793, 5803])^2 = 0.77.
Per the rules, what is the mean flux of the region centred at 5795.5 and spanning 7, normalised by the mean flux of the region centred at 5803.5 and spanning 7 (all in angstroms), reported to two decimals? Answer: 0.90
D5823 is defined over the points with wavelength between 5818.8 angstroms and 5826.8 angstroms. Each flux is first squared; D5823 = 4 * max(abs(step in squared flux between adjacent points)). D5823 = 26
